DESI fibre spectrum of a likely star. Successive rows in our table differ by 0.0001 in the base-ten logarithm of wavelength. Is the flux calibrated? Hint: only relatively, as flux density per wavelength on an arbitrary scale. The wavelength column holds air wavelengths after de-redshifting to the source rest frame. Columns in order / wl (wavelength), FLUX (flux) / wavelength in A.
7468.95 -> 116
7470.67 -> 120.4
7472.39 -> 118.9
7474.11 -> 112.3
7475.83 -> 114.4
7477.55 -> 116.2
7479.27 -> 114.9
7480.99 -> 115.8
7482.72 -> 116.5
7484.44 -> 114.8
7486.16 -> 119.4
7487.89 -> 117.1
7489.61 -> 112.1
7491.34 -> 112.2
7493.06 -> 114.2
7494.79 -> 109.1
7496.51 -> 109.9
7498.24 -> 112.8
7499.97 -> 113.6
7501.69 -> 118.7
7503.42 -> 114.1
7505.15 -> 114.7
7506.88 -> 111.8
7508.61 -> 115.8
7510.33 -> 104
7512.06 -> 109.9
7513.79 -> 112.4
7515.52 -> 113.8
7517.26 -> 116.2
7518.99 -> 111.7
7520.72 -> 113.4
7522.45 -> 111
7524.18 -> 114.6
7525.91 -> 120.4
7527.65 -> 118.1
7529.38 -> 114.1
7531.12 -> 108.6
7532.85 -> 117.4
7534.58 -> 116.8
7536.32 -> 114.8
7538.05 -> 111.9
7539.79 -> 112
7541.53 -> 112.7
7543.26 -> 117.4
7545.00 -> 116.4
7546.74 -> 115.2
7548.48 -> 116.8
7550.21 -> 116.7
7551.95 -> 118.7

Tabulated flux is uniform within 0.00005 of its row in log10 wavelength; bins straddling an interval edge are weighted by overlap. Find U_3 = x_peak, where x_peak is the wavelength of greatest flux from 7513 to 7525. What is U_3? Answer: 7517.26 A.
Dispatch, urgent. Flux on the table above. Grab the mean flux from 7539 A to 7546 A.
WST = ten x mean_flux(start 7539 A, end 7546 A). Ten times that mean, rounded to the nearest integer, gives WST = 1146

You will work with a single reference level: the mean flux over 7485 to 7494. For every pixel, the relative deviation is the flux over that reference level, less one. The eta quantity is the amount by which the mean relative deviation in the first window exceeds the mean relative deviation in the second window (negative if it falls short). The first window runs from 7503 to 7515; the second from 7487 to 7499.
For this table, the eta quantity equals -0.006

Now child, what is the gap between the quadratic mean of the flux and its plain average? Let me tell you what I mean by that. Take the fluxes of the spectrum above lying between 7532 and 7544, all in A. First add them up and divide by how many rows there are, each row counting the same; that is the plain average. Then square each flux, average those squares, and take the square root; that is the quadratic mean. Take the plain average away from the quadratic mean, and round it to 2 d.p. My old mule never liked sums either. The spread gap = 0.02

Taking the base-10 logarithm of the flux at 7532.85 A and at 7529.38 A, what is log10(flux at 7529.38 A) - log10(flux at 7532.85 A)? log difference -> -0.012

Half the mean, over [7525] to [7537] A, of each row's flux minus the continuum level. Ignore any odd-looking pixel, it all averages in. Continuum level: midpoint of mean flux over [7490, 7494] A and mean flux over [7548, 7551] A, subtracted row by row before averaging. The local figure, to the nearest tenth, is 0.4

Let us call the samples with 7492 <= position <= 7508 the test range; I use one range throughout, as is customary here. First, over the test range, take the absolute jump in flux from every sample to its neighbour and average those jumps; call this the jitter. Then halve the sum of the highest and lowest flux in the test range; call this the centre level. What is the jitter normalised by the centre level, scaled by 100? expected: 2.5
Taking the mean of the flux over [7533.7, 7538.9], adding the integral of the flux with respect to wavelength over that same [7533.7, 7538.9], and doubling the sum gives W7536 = 1421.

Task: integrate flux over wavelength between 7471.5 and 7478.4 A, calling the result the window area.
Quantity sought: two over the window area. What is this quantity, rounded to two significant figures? 0.0025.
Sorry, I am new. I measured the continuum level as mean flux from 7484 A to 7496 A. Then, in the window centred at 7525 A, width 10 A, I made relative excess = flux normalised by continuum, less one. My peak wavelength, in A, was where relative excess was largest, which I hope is 7525.91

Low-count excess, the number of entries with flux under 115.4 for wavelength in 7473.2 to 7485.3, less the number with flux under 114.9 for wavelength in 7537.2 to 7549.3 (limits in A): 1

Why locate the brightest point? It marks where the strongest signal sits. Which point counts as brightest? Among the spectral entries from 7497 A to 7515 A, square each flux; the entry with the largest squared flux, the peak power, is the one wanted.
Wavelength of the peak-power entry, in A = 7501.69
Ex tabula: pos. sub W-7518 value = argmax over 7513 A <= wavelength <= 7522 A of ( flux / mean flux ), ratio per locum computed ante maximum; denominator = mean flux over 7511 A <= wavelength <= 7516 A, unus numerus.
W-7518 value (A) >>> 7517.26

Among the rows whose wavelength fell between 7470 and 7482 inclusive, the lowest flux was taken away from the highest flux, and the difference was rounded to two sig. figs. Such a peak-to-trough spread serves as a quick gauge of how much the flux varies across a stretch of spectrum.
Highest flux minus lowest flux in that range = 8.1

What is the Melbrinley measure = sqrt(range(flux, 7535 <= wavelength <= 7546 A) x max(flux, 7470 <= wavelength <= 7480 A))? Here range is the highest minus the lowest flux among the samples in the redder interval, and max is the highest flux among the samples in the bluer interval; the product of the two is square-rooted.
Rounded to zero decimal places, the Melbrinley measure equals 26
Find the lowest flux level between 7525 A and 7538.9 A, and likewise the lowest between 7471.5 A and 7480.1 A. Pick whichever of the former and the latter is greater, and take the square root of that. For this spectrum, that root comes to 10.6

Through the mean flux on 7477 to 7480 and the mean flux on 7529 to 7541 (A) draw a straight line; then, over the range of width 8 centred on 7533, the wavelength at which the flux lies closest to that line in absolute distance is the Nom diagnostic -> 7529.38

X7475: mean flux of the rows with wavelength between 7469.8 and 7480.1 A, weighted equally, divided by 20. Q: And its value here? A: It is 5.81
